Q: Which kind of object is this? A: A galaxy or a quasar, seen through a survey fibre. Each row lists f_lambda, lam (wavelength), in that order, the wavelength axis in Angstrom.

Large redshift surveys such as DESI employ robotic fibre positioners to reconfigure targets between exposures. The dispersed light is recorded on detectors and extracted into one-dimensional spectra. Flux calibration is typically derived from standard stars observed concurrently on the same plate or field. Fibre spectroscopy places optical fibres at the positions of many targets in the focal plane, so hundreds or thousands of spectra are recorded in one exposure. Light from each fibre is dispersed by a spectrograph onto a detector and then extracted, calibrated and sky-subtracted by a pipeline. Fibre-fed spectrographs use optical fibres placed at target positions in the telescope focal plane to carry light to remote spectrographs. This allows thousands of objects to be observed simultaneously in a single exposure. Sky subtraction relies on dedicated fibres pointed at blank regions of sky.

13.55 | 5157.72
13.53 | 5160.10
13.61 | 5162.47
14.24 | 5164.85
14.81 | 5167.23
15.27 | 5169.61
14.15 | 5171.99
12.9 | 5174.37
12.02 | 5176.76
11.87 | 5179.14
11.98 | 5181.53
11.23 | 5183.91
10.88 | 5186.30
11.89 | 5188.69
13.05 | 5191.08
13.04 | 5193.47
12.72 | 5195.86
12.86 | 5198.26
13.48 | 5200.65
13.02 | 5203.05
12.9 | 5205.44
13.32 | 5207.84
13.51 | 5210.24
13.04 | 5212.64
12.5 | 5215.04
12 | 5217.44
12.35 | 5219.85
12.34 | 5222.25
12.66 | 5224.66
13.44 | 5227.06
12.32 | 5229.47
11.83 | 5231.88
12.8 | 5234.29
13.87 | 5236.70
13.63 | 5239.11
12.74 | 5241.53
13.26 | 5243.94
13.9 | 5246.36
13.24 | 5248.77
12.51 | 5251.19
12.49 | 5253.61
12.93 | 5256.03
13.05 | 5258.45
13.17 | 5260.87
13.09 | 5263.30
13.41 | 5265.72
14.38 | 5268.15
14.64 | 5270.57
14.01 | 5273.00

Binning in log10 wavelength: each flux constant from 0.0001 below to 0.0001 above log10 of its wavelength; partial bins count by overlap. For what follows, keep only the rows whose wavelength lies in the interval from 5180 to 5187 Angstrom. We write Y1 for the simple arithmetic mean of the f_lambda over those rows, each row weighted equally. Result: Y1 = 11.4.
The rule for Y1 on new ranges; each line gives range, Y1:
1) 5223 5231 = 12.8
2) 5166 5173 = 14.7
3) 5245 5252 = 13.2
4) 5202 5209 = 13.1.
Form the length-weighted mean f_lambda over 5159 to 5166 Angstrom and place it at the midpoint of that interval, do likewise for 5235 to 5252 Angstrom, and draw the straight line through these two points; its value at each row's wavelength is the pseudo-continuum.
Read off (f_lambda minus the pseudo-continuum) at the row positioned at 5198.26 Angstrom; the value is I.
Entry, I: -0.7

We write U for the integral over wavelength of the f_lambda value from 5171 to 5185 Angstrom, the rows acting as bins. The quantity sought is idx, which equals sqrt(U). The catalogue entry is 13.1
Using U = 173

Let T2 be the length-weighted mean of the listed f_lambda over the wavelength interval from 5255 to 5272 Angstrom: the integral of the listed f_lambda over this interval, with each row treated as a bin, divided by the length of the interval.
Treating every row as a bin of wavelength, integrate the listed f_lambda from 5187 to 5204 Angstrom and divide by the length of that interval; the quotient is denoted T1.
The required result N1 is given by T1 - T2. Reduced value -0.7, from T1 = 12.8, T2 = 13.5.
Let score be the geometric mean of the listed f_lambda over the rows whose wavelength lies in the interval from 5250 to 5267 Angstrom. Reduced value 12.9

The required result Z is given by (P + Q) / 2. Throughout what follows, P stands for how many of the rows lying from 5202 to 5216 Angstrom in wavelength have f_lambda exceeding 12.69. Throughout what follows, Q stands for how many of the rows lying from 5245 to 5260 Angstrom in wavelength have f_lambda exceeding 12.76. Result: 4.5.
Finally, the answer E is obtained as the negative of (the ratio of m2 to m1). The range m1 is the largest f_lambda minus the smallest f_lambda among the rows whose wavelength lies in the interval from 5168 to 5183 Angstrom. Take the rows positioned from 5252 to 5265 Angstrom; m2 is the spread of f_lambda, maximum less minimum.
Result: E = -0.2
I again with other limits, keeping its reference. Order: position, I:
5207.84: -0.2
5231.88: -1.6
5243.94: 0.0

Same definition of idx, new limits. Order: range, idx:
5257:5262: 8.1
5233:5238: 8.2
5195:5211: 14.5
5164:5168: 7.6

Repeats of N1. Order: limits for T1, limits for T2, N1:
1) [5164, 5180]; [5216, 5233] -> 1.2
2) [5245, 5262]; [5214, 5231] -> 0.5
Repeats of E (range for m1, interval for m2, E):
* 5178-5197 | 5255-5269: -0.7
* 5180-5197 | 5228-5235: -0.4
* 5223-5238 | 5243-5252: -0.7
